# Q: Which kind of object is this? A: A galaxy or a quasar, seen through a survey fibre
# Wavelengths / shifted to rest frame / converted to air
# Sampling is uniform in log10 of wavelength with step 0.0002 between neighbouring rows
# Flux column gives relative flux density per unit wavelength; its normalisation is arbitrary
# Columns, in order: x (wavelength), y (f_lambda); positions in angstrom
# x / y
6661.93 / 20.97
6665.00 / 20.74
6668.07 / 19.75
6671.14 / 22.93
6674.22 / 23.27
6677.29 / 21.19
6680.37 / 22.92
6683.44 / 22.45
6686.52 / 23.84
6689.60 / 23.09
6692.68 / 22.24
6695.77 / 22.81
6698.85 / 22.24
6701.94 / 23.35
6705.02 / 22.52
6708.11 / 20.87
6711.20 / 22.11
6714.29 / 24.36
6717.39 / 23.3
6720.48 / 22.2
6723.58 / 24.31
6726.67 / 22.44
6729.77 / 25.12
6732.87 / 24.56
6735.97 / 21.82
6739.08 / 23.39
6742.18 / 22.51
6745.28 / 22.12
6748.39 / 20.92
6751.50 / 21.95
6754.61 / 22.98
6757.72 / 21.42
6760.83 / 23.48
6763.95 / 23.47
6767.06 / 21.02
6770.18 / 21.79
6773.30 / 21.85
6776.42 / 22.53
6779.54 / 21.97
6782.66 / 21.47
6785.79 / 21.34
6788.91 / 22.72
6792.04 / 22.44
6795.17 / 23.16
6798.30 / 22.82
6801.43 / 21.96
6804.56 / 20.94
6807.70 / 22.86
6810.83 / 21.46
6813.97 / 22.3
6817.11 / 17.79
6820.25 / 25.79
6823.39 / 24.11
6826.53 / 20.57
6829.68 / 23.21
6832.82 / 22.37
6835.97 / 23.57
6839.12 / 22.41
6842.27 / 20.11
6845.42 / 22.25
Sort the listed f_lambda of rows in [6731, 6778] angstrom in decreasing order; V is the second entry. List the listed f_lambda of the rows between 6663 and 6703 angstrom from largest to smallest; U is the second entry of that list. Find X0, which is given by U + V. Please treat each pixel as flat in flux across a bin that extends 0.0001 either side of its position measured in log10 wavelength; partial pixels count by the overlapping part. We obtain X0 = 46.8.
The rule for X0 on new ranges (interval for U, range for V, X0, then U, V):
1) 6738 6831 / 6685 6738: 48.7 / 24.11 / 24.56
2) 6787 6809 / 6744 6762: 45.8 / 22.86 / 22.98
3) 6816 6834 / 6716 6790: 48.7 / 24.11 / 24.56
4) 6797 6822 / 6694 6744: 47.4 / 22.86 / 24.56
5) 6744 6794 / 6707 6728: 47.8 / 23.47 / 24.31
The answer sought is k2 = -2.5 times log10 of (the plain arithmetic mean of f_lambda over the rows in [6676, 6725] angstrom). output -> -3.39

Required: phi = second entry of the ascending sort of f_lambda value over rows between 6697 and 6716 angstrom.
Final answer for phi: 22.11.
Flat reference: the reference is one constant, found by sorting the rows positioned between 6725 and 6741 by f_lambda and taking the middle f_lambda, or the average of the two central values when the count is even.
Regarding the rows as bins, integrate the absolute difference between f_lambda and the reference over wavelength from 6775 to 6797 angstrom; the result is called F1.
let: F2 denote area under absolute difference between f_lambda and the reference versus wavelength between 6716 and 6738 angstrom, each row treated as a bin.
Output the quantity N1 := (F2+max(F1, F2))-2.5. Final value 46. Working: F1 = 25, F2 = 23.6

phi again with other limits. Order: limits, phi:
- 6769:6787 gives 21.47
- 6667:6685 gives 21.19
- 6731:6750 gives 21.82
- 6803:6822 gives 20.94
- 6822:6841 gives 22.37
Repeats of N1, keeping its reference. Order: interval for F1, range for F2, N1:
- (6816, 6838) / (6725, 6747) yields 60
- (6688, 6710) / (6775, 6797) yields 48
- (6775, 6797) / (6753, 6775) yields 48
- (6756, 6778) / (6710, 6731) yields 45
